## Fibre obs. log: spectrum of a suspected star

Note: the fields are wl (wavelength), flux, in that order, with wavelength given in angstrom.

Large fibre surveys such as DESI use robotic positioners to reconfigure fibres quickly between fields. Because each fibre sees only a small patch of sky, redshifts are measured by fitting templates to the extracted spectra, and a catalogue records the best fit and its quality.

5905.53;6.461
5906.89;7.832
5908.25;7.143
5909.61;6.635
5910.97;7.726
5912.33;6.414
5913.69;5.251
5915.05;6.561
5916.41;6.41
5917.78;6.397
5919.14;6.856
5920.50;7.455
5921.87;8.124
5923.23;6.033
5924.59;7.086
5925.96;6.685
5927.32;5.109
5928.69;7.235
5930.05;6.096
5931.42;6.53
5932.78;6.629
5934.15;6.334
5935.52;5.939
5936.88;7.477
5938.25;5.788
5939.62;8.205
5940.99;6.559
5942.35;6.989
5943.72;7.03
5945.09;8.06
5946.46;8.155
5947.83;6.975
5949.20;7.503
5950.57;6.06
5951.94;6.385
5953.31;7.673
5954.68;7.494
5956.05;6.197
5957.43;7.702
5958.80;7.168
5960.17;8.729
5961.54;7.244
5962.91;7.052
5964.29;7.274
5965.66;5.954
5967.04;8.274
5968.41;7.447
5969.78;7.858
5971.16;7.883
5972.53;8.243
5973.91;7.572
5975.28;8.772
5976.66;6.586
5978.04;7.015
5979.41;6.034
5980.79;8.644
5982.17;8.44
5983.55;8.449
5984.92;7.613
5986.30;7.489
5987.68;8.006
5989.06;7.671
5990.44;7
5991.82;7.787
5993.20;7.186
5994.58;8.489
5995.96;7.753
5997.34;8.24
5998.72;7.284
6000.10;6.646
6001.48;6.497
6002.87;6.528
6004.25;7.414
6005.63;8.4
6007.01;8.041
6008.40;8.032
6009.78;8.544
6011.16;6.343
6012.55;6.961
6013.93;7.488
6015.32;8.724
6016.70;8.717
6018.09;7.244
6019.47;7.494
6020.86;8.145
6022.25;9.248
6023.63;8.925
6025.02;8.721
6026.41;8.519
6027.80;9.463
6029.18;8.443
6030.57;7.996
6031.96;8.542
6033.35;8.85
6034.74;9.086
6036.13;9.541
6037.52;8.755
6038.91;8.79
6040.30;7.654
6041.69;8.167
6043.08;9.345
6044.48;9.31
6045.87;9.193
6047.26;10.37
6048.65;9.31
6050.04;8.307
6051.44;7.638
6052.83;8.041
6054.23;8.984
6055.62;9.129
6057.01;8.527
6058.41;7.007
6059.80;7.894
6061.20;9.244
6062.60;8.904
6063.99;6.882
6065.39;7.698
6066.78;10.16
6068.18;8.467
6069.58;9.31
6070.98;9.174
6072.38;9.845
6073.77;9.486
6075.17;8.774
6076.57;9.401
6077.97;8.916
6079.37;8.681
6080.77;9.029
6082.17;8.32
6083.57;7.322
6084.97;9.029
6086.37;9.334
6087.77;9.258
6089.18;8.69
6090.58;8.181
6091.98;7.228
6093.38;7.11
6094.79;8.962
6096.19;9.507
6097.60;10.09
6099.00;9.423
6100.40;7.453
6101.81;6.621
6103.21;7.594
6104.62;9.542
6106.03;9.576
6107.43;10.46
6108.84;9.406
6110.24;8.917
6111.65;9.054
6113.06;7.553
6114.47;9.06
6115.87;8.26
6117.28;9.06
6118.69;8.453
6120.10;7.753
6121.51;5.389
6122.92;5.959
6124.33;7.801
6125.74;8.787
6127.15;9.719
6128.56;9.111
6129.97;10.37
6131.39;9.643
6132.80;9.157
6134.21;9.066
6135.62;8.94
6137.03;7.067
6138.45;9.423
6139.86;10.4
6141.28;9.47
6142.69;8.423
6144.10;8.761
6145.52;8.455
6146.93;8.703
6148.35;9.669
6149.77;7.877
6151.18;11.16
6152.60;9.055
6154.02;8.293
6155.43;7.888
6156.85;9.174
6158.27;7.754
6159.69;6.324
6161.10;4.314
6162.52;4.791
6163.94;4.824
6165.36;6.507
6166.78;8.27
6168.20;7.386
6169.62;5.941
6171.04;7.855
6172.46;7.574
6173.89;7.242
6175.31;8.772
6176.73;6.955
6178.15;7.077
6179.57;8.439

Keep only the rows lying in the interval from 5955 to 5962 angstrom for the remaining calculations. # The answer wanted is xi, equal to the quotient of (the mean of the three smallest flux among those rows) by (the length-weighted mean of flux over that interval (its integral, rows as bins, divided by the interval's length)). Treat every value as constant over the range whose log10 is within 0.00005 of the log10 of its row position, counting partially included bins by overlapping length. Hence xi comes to 0.926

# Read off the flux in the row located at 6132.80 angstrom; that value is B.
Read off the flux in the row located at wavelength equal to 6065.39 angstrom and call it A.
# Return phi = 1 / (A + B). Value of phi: 0.0593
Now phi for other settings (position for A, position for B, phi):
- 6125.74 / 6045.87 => 0.0556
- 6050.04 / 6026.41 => 0.0594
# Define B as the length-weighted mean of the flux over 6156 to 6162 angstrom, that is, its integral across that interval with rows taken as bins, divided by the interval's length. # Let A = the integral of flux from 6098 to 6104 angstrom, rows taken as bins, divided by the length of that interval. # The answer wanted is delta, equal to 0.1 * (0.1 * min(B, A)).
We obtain 0.068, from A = 7.9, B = 6.8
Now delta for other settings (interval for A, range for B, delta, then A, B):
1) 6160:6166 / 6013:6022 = 0.052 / 5.2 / 8.0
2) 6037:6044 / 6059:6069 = 0.085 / 8.6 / 8.5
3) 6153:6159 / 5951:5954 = 0.070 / 8.3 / 7.0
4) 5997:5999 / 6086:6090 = 0.078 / 7.8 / 9.0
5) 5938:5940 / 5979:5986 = 0.071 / 7.1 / 7.9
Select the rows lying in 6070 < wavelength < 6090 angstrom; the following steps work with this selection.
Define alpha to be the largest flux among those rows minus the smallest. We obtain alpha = 2.5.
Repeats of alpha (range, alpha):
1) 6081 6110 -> 3.8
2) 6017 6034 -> 2.2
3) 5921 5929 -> 3.0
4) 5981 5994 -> 1.4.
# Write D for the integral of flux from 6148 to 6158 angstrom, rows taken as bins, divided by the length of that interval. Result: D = 8.94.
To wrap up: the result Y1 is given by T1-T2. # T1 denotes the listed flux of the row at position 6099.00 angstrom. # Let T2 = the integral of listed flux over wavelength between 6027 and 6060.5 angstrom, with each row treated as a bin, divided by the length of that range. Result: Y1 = 0.7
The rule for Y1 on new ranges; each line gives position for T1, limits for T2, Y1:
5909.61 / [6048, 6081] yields -2.1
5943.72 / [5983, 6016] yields -0.6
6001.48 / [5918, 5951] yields -0.4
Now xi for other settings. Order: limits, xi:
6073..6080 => 0.969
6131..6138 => 0.954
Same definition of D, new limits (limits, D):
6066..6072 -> 9.28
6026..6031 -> 8.65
